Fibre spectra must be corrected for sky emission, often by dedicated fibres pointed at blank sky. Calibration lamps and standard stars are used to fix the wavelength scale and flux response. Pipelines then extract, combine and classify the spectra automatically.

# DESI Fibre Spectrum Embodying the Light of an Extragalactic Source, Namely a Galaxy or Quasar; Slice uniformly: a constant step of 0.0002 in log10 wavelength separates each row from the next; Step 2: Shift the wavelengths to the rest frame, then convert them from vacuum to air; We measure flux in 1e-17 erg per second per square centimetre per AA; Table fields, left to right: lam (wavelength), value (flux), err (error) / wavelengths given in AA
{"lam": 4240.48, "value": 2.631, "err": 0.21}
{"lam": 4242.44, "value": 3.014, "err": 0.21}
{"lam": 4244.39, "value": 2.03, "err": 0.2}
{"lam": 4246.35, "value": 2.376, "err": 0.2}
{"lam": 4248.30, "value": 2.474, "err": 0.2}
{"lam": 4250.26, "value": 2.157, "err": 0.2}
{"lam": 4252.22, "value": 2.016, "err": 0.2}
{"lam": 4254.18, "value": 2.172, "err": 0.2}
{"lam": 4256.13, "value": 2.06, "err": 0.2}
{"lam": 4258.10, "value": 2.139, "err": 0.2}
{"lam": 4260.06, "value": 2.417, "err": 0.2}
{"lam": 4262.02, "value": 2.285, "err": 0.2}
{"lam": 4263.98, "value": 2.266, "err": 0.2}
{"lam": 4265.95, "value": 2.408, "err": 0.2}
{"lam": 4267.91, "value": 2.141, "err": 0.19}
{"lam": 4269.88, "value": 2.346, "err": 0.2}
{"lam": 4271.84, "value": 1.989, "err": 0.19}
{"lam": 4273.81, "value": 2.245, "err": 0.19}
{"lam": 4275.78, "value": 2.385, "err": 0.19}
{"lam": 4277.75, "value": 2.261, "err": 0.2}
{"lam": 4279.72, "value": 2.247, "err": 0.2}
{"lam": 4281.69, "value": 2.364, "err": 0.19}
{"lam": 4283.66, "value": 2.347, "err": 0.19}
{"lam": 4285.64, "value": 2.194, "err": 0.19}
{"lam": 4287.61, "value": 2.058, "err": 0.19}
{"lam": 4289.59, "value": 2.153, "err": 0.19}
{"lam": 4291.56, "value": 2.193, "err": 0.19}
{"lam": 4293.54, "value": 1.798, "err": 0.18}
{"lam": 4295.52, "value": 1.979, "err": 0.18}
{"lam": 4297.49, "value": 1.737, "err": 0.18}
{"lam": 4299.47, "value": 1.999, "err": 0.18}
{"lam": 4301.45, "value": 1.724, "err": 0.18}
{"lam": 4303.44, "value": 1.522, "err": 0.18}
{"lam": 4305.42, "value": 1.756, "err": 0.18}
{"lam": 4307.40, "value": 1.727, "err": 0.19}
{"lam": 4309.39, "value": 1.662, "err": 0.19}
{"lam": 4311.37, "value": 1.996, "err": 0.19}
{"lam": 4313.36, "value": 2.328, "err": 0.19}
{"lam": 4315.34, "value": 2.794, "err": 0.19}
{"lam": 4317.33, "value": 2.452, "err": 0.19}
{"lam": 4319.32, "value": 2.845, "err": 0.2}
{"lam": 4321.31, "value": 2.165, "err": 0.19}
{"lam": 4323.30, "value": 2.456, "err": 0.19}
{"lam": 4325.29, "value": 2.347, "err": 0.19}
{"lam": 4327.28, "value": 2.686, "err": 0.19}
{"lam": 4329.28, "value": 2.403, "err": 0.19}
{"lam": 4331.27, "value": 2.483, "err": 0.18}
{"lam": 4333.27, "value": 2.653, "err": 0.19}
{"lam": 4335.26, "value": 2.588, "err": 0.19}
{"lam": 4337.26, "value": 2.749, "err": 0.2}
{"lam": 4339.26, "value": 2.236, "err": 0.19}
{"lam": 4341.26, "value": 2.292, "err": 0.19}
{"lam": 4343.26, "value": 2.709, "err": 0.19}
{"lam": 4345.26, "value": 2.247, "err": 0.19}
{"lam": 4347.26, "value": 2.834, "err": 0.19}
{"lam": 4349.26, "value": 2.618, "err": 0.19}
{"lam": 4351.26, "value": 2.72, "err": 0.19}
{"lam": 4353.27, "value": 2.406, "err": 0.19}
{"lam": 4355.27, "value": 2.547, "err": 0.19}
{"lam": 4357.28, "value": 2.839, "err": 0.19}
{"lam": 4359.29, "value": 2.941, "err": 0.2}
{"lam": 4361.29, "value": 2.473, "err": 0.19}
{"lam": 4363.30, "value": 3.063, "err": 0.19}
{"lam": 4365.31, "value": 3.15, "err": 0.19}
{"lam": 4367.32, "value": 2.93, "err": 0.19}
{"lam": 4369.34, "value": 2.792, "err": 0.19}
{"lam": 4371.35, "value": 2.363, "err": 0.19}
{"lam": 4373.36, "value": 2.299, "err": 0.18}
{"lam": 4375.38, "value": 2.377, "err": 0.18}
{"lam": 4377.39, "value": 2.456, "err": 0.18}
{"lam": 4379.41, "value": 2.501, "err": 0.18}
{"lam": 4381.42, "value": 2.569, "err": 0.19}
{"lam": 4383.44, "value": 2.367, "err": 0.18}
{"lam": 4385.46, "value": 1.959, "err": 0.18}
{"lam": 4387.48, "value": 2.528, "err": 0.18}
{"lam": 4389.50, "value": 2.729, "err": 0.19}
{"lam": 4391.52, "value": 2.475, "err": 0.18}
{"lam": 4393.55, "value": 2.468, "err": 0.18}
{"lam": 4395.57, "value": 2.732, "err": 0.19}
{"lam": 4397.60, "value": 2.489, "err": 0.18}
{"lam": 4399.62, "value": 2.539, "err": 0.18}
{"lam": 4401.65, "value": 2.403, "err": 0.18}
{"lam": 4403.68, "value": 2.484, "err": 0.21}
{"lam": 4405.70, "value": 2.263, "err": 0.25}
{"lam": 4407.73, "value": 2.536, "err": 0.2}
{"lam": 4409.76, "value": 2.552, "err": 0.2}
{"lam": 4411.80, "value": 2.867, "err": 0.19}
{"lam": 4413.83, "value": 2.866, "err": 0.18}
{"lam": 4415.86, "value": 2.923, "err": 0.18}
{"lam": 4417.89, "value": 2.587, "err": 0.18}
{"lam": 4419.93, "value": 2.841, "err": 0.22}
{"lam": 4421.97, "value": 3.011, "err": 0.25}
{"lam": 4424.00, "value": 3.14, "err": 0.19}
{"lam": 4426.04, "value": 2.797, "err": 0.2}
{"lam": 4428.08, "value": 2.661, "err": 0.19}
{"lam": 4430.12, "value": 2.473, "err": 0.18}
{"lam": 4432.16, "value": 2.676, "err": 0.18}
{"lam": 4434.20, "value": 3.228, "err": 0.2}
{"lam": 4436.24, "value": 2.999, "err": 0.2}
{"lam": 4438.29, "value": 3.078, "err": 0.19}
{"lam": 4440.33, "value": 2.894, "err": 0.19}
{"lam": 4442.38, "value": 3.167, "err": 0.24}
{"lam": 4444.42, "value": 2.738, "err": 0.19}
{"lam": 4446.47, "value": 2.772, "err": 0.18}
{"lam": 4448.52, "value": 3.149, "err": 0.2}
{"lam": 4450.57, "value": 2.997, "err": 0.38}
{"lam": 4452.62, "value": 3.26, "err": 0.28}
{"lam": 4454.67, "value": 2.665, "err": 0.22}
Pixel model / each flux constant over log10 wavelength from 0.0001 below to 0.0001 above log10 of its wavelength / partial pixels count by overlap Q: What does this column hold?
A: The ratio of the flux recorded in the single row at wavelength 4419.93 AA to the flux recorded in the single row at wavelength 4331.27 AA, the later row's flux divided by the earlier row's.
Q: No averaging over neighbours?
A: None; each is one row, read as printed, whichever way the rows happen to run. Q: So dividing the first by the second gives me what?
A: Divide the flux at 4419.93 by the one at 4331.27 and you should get 1.14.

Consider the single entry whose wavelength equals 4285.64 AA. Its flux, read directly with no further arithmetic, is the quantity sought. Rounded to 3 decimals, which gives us 2.194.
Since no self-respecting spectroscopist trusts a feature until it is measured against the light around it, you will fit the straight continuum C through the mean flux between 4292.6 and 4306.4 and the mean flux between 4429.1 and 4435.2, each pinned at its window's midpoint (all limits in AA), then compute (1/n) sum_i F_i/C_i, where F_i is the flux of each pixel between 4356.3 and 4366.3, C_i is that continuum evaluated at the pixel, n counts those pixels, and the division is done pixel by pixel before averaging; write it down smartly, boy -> 1.28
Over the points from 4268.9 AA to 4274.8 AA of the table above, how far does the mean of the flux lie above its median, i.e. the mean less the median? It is -0.05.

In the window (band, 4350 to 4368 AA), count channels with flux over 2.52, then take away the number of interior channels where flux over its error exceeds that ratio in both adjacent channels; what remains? 5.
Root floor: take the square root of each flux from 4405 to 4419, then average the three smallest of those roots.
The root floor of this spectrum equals 1.56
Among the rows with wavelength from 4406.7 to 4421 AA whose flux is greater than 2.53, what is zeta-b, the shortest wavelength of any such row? 4407.73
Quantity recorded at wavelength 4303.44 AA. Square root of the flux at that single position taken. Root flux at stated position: 1.23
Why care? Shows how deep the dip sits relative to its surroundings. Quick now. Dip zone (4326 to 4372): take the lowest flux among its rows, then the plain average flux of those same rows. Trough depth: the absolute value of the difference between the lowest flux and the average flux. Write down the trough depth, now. 0.40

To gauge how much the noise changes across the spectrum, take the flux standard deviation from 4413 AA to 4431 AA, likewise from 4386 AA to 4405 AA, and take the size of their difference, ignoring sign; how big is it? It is 0.09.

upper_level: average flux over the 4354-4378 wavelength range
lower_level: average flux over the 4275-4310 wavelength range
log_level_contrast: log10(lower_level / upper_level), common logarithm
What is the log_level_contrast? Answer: -0.13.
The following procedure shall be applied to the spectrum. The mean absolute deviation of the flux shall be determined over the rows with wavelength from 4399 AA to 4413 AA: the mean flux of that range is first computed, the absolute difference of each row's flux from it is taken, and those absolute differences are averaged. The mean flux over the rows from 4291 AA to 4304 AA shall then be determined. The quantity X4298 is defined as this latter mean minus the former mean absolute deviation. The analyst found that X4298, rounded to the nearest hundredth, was 1.73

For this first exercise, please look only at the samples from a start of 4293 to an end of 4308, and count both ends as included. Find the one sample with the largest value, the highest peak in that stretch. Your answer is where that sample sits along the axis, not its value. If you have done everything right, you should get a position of 4299.47 AA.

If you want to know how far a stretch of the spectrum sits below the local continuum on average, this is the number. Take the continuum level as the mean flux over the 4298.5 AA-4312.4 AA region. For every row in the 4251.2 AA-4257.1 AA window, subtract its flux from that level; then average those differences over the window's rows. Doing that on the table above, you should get -0.3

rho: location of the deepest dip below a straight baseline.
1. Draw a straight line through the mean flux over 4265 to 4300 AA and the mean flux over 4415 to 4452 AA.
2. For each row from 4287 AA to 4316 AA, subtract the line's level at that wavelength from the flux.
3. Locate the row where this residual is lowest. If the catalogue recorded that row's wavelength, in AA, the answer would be 4303.44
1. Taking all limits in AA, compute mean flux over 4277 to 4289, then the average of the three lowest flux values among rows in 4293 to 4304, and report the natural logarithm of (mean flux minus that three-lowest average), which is -0.54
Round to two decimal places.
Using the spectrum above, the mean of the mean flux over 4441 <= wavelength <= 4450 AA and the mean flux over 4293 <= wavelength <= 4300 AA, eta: 2.42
